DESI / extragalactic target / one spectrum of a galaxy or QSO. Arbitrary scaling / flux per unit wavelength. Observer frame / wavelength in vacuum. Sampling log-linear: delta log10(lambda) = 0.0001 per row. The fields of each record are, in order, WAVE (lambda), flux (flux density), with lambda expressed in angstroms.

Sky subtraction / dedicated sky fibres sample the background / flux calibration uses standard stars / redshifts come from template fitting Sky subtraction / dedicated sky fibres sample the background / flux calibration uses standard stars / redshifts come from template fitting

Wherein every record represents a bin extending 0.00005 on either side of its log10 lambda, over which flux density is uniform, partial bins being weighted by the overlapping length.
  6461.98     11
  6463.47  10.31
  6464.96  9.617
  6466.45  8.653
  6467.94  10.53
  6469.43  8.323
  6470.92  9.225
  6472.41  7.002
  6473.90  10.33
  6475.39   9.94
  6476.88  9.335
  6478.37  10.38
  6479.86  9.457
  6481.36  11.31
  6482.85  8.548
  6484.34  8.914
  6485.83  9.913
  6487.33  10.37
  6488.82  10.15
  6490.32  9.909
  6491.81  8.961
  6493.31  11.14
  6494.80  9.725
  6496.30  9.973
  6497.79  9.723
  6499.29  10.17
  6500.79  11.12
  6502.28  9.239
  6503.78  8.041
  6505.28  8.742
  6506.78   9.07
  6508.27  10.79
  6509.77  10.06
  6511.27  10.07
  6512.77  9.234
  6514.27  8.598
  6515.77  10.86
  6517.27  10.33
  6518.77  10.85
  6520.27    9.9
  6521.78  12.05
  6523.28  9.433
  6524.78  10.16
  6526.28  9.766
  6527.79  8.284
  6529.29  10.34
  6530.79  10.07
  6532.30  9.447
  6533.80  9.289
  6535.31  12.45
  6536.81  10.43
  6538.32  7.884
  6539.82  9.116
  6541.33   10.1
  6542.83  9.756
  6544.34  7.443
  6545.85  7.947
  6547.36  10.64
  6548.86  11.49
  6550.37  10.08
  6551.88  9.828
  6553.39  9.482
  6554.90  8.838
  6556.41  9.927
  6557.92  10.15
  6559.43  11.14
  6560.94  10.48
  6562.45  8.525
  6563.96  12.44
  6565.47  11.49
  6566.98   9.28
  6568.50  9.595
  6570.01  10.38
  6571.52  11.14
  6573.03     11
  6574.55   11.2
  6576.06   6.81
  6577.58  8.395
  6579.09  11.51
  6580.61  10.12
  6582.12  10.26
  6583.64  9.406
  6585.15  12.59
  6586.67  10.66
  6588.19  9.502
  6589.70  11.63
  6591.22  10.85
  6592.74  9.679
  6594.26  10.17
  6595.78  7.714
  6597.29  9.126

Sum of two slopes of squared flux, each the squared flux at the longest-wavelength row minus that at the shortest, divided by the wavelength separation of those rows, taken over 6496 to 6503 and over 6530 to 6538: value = -1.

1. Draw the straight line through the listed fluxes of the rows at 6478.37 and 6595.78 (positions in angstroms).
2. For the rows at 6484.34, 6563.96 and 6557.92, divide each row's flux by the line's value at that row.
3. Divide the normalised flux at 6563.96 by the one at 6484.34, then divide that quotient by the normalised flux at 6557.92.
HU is 1.4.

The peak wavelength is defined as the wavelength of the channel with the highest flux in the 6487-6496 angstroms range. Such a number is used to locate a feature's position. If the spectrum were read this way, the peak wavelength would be 6493.31 angstroms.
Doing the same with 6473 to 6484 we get 6481.36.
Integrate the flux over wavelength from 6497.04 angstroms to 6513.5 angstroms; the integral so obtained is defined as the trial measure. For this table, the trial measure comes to 159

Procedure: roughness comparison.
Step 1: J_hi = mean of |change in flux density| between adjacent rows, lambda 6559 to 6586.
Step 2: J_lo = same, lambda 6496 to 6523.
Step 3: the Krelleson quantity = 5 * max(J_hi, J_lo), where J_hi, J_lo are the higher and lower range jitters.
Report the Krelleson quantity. 7.8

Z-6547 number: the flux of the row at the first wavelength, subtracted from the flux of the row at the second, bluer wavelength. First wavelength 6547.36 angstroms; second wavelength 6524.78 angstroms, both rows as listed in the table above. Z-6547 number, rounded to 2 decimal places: -0.48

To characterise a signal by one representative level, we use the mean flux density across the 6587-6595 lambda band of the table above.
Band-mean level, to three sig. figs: 10.4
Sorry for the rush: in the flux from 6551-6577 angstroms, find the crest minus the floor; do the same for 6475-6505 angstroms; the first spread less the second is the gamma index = 2.4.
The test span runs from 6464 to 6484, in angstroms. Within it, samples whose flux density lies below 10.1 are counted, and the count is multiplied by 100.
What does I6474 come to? 900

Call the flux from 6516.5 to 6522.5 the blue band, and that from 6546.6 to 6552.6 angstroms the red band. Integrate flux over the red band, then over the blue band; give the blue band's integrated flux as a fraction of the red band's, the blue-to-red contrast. 1.02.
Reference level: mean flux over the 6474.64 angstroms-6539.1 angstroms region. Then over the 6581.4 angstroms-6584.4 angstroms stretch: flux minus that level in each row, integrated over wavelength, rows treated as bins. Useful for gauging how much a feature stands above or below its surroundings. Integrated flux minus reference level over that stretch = 0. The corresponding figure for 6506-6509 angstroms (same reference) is 0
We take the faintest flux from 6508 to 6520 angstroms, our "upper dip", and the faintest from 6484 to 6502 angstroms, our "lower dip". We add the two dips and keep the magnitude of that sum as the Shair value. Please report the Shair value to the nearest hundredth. 17.51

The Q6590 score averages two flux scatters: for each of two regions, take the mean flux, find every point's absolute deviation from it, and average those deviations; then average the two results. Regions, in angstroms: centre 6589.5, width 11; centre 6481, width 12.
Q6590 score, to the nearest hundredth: 0.74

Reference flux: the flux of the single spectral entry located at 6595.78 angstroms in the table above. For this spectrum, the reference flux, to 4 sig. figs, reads 7.714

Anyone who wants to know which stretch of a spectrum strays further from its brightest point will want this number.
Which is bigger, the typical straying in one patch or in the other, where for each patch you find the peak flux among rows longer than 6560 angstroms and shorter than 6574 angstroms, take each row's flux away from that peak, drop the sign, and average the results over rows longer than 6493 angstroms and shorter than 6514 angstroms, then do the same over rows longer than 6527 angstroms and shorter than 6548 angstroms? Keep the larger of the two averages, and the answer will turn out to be 2.93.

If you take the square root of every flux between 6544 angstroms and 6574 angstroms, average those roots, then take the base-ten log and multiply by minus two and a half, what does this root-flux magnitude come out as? -1.25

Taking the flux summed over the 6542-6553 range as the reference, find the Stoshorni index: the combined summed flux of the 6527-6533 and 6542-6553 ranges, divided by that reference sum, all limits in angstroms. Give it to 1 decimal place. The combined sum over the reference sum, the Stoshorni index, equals 1.6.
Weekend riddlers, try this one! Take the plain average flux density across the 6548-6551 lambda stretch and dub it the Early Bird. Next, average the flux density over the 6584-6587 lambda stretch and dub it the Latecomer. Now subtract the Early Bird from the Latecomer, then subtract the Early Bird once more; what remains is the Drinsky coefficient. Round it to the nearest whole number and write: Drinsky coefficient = -10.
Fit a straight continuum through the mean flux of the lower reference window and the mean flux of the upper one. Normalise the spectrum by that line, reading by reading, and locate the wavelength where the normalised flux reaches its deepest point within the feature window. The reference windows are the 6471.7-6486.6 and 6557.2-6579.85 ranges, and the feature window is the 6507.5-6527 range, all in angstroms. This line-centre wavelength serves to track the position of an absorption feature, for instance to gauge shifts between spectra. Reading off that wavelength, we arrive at 6514.27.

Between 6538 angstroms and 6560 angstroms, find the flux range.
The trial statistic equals 4.05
